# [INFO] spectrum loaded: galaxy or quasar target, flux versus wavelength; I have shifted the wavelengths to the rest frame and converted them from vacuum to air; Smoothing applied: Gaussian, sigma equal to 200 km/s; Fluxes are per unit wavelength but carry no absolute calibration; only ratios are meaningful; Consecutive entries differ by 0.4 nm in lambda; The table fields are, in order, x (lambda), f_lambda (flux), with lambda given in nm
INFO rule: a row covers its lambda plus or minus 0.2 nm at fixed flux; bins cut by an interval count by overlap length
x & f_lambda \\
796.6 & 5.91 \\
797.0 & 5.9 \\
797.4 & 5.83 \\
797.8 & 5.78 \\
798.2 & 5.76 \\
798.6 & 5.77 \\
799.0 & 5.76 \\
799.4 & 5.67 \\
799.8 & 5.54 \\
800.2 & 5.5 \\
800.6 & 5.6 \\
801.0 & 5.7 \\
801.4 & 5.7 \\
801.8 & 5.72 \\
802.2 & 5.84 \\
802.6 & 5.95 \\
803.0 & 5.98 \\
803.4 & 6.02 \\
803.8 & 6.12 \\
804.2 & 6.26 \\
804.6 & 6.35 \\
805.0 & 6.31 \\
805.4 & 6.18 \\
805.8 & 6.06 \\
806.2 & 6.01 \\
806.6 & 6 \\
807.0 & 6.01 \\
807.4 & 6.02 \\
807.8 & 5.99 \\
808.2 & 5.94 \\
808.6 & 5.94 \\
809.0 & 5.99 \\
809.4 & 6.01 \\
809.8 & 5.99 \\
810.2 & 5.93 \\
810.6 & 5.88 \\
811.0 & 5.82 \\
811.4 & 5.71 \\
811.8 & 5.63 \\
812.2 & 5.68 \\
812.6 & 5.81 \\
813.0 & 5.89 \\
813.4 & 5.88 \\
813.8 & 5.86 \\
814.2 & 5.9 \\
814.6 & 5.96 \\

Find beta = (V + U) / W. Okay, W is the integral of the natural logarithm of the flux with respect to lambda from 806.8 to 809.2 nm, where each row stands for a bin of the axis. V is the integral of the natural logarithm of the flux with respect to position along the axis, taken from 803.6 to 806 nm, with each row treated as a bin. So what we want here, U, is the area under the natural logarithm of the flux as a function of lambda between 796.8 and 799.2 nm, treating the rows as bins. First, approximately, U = 4.22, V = 4.384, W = 4.29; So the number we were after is 2.00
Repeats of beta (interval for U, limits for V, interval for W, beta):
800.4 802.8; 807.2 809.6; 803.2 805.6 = 1.94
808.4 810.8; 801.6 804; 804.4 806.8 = 1.96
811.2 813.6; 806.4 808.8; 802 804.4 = 1.97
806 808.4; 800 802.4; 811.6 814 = 2.01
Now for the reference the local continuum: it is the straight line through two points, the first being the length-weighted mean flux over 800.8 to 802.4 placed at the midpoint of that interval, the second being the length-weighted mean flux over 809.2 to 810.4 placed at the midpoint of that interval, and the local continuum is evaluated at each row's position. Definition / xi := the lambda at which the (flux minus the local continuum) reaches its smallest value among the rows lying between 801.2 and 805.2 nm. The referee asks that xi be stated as 801.4 nm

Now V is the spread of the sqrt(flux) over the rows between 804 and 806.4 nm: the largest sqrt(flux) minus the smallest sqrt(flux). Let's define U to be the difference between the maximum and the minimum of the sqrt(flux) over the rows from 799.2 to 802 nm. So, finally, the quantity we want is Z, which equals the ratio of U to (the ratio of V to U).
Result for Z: 0.032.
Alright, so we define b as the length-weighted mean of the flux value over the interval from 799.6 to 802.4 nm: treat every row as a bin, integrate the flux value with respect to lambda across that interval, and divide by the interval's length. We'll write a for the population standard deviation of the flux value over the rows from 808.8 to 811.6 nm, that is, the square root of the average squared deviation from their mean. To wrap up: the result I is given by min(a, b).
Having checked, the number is 0.101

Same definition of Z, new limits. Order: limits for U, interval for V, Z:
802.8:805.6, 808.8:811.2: 0.142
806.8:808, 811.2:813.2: 0.001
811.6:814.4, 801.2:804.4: 0.028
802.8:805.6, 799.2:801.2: 0.131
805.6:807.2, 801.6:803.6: 0.002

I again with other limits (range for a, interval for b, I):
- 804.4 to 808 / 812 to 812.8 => 0.133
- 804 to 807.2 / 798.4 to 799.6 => 0.136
